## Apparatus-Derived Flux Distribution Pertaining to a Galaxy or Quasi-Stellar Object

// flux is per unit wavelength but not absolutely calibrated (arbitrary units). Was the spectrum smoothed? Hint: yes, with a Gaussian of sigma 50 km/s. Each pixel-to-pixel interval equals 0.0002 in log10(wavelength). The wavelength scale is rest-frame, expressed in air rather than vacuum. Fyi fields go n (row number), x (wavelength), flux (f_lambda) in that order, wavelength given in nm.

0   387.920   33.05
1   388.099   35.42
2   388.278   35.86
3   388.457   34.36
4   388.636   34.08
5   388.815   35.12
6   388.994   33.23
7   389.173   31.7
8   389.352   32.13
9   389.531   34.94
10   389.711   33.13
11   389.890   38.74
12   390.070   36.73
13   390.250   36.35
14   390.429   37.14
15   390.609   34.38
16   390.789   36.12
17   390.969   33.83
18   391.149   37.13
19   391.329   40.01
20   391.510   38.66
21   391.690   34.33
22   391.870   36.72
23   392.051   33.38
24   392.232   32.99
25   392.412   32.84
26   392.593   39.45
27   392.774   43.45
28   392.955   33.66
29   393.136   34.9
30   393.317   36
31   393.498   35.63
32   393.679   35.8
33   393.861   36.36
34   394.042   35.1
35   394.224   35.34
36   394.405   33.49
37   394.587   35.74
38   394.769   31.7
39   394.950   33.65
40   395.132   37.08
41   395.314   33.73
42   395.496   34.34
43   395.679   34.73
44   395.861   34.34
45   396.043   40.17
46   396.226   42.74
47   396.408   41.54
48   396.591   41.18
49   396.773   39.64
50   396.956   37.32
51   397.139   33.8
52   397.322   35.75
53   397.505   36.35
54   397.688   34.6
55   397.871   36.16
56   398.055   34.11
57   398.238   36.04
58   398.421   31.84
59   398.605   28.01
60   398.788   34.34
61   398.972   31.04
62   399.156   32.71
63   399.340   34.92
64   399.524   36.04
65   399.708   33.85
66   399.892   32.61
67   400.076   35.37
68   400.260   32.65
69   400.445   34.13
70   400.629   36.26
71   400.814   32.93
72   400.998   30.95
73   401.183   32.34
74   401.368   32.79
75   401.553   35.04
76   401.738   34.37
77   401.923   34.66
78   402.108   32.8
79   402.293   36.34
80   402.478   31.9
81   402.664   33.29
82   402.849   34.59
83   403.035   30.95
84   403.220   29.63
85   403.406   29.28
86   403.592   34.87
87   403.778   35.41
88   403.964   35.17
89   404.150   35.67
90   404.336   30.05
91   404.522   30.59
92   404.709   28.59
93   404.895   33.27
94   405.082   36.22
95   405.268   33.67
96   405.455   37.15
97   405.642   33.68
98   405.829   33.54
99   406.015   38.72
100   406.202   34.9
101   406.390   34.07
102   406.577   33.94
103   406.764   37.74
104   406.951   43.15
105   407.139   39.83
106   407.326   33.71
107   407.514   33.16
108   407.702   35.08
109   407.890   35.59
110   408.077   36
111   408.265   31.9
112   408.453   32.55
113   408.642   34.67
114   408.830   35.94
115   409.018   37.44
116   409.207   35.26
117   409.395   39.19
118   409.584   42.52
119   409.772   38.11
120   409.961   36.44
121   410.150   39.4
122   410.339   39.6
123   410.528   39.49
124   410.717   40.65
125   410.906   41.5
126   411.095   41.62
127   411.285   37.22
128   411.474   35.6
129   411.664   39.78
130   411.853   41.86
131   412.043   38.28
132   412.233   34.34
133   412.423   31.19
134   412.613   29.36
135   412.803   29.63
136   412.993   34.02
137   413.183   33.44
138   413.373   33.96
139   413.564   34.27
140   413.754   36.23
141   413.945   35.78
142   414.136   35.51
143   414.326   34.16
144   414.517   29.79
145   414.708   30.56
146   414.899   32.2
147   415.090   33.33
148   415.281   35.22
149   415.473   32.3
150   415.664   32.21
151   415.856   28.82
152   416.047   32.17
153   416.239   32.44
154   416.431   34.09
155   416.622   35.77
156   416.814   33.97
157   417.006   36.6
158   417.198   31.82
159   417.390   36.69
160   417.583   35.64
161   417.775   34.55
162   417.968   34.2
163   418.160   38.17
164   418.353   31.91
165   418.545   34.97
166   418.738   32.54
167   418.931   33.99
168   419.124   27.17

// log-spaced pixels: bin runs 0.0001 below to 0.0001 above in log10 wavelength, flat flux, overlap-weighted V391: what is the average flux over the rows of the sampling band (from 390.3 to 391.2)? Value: 36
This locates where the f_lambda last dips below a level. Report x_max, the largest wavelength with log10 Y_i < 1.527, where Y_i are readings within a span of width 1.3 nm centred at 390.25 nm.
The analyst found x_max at 389.711 nm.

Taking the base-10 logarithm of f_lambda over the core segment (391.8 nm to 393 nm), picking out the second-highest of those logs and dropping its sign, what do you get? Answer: 1.60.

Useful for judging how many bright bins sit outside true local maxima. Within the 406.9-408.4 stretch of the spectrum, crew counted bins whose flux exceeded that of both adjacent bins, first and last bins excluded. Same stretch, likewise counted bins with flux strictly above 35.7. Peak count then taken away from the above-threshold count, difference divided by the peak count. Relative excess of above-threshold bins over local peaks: 2.0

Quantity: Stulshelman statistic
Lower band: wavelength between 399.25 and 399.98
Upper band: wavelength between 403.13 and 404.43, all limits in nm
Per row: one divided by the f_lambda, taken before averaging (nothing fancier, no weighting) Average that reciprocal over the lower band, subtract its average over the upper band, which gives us -0.002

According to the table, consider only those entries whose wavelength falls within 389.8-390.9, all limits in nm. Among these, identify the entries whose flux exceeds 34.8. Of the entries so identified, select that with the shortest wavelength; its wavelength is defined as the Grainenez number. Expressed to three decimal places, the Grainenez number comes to 389.890 nm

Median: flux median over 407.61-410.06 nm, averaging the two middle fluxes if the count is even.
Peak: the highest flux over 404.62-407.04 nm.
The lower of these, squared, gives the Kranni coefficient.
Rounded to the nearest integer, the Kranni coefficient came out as 1292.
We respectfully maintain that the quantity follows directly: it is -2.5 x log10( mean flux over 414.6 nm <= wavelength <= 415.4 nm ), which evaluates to -3.79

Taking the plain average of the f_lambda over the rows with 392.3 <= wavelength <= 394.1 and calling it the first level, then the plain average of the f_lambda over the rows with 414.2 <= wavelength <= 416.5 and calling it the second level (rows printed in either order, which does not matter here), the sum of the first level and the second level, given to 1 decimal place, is 68.6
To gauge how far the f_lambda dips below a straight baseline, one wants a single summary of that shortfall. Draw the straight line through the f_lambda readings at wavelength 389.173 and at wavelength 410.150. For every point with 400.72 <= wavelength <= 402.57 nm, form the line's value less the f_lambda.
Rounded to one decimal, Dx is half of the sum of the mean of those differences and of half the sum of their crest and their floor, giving 2.7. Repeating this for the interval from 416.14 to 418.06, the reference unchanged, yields 7.6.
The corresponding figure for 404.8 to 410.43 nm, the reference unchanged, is 1.6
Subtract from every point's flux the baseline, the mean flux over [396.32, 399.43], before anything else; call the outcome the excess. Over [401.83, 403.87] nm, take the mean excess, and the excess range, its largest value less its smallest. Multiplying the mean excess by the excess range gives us -15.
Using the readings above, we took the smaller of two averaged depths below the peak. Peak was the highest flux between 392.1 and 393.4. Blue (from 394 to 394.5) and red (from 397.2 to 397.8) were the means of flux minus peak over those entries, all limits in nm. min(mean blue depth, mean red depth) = -8.8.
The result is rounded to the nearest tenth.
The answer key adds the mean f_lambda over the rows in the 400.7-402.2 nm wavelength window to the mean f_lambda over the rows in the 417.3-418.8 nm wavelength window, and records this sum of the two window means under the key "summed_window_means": 68.1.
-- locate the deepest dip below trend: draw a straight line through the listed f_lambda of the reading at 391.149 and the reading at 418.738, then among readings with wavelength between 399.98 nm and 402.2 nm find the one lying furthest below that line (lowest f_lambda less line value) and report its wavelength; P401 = 400.998 nm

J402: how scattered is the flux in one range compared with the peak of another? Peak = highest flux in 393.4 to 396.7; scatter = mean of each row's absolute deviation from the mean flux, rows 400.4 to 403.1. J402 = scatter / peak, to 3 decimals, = 0.033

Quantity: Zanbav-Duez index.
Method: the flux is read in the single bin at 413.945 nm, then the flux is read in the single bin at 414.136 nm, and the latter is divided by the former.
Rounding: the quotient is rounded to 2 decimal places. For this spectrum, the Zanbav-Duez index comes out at 0.99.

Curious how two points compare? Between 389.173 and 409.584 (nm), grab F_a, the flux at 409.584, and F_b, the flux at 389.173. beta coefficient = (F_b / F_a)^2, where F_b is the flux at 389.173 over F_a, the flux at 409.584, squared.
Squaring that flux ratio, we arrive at 0.56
